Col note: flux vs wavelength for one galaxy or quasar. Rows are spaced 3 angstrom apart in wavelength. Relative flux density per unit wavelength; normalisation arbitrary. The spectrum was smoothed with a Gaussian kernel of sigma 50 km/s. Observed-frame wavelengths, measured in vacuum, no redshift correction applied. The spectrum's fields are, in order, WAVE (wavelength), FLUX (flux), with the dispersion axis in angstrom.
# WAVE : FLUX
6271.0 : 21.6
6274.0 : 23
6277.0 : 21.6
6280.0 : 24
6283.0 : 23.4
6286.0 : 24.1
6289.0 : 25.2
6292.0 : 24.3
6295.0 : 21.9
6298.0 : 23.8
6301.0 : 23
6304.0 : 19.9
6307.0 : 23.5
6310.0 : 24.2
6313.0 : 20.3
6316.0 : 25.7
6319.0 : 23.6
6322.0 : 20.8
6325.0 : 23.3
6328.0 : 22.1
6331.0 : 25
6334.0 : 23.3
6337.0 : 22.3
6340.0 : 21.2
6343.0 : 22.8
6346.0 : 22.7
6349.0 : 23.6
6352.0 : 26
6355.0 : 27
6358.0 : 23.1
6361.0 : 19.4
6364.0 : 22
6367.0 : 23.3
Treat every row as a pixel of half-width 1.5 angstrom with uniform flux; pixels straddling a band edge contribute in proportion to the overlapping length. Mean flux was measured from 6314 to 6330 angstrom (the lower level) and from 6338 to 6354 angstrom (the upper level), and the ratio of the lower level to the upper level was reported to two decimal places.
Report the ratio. 0.99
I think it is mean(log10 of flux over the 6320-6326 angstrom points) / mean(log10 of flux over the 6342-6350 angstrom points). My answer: 0.99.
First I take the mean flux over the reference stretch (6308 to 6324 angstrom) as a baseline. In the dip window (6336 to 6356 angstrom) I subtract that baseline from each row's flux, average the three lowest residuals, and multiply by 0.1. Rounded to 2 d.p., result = -0.09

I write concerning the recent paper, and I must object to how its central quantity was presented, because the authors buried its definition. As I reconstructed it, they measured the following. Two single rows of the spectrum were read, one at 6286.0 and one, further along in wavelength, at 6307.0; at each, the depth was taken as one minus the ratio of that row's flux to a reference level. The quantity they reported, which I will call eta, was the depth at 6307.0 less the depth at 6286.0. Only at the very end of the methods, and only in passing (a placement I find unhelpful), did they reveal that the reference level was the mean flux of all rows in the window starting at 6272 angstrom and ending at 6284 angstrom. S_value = 0.026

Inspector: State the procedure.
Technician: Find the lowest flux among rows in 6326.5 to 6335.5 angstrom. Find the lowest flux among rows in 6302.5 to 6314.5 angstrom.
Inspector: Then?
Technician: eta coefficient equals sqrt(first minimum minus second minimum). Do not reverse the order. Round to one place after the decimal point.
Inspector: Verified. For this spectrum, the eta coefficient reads 1.5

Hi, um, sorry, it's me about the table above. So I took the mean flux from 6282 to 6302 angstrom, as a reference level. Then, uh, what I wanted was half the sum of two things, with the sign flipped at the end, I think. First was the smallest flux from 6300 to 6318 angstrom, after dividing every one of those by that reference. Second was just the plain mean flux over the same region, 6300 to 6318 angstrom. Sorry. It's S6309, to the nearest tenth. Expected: -11.8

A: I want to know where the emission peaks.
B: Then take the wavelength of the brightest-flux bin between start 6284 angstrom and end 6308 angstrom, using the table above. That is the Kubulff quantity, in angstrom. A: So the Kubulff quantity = 6289.0 angstrom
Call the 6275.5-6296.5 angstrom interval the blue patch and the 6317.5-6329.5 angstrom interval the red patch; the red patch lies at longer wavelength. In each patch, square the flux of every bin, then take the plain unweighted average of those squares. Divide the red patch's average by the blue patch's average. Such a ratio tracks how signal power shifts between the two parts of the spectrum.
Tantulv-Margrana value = 0.91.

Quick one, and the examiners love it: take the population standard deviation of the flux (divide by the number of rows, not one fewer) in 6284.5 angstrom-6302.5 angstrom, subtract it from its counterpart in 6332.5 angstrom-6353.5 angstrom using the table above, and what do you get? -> 0.3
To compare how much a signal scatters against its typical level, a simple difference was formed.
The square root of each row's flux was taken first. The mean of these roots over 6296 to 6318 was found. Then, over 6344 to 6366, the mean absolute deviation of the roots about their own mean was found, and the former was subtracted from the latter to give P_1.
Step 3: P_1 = -4.59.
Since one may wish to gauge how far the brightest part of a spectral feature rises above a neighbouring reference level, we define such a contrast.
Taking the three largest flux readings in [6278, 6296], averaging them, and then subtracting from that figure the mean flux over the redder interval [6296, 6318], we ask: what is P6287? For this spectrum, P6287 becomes 1.6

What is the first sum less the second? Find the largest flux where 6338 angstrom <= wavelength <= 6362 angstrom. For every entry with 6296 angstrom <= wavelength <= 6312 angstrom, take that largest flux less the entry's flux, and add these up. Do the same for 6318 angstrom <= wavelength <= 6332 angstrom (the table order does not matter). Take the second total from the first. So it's 0.4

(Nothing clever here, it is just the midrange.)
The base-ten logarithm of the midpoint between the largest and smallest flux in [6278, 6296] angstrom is 1.37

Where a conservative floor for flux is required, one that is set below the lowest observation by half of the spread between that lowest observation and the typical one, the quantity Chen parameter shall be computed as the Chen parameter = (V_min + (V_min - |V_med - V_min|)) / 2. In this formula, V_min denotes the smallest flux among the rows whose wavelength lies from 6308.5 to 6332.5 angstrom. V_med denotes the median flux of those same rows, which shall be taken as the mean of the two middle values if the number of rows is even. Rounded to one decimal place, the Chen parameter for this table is 18.7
